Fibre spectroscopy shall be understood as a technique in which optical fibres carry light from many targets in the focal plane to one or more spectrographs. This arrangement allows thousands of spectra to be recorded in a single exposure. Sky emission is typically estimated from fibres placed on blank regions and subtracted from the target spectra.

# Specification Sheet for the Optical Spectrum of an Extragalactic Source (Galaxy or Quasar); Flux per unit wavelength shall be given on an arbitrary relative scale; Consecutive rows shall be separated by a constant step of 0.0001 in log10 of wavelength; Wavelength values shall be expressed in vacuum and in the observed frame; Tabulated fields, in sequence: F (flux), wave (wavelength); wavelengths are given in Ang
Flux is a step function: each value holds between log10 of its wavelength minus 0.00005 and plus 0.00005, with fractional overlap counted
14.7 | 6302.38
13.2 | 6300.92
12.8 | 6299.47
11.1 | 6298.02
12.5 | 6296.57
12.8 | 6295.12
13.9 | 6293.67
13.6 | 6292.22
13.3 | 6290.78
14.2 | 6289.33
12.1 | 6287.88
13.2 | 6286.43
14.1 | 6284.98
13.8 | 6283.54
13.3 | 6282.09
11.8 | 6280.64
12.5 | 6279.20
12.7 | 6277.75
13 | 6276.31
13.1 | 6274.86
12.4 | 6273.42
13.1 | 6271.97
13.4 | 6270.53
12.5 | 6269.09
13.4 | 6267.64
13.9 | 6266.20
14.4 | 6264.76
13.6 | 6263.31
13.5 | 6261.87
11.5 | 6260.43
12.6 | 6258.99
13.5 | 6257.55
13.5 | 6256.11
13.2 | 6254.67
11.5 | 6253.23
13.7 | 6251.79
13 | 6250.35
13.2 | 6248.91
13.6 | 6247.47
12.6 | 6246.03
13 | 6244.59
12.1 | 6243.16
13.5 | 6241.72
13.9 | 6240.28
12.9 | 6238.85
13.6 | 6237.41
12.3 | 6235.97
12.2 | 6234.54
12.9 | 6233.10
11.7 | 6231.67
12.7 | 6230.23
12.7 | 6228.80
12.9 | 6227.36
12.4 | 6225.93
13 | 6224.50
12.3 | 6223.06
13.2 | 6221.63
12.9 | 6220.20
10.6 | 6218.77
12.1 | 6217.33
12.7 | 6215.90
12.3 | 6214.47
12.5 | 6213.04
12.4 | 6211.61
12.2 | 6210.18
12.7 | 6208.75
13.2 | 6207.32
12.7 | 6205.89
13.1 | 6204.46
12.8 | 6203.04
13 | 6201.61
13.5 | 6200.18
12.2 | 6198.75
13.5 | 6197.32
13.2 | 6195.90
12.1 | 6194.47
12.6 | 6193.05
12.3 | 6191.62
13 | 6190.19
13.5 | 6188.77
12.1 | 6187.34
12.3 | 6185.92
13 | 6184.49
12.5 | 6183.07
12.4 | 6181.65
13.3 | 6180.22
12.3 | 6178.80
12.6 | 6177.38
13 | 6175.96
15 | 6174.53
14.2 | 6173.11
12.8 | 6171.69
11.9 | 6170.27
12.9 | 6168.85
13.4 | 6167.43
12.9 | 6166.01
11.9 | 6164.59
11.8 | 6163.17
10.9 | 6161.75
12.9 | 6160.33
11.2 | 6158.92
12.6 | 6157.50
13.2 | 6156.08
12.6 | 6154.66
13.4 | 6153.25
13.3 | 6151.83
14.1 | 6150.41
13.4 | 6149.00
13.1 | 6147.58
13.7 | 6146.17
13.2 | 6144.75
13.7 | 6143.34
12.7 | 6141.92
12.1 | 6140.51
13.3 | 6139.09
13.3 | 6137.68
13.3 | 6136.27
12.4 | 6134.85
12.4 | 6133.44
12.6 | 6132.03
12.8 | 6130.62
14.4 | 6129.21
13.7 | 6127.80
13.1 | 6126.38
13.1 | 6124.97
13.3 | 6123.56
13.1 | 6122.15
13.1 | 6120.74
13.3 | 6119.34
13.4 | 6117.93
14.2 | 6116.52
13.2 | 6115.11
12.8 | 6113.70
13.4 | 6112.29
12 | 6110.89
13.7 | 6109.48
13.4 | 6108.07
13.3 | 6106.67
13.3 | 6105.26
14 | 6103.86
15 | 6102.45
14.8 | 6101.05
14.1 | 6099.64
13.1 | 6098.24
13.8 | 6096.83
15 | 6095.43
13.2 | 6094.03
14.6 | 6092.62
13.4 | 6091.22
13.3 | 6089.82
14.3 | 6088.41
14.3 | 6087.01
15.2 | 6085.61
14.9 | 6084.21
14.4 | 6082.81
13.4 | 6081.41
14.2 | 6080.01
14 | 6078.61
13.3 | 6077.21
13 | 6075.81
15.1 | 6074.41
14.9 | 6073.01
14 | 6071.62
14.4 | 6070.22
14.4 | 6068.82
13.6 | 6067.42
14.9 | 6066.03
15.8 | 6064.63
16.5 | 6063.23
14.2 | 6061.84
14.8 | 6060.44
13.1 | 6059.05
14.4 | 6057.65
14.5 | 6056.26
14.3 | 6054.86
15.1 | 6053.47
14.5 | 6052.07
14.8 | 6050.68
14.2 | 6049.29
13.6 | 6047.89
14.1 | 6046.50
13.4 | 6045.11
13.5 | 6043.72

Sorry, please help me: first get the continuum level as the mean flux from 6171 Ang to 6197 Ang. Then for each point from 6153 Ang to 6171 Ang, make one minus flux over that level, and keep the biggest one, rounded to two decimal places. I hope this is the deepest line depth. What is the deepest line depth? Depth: 0.16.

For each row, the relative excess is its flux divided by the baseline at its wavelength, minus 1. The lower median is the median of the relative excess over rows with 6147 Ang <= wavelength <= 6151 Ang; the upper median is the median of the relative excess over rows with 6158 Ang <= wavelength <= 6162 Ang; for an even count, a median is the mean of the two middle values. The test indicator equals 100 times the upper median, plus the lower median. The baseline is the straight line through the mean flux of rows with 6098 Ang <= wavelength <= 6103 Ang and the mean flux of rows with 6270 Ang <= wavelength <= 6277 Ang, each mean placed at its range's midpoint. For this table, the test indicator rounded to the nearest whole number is -19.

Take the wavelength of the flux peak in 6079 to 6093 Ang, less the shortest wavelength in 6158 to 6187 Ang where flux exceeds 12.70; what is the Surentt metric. -74.7 Ang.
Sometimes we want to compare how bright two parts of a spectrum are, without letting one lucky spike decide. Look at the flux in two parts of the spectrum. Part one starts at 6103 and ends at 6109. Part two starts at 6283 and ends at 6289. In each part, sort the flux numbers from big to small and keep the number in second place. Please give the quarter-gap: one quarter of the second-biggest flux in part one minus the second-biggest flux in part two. -0.10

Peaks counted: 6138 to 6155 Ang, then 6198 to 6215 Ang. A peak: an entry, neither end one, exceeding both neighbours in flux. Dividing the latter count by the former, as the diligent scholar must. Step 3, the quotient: 1.0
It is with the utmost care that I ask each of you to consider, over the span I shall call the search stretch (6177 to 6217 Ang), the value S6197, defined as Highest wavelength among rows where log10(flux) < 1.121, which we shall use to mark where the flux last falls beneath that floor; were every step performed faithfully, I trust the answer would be 6215.90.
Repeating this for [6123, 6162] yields 6161.75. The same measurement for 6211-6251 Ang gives 6250.35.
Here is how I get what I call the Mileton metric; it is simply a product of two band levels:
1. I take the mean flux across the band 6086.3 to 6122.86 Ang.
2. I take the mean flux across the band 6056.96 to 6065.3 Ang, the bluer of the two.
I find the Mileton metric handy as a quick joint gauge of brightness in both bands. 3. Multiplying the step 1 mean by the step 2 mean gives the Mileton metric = 202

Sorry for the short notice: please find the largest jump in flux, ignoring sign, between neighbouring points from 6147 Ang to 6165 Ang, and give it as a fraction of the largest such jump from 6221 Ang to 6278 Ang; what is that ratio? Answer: 0.91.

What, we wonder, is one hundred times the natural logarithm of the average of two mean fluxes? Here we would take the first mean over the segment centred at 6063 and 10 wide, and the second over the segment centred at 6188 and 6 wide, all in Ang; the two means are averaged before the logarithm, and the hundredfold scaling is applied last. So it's 261.8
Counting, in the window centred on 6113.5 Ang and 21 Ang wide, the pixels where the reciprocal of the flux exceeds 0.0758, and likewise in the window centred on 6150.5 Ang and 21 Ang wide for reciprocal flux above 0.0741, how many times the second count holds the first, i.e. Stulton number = 3.0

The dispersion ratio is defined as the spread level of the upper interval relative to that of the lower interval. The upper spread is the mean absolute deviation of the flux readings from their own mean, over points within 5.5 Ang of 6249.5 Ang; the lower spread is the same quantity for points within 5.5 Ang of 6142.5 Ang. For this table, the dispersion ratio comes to 1.2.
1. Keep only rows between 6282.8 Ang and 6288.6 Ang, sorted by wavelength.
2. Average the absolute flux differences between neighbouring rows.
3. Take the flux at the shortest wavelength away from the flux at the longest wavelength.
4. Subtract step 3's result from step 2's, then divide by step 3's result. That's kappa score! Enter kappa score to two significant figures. -1.5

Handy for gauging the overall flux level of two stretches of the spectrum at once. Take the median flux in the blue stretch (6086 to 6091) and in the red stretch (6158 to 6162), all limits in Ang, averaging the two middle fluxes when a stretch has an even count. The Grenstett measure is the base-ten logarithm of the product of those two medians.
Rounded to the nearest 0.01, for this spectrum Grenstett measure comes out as 2.20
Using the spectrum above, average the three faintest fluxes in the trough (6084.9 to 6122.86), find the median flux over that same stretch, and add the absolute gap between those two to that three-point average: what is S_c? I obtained 13.4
